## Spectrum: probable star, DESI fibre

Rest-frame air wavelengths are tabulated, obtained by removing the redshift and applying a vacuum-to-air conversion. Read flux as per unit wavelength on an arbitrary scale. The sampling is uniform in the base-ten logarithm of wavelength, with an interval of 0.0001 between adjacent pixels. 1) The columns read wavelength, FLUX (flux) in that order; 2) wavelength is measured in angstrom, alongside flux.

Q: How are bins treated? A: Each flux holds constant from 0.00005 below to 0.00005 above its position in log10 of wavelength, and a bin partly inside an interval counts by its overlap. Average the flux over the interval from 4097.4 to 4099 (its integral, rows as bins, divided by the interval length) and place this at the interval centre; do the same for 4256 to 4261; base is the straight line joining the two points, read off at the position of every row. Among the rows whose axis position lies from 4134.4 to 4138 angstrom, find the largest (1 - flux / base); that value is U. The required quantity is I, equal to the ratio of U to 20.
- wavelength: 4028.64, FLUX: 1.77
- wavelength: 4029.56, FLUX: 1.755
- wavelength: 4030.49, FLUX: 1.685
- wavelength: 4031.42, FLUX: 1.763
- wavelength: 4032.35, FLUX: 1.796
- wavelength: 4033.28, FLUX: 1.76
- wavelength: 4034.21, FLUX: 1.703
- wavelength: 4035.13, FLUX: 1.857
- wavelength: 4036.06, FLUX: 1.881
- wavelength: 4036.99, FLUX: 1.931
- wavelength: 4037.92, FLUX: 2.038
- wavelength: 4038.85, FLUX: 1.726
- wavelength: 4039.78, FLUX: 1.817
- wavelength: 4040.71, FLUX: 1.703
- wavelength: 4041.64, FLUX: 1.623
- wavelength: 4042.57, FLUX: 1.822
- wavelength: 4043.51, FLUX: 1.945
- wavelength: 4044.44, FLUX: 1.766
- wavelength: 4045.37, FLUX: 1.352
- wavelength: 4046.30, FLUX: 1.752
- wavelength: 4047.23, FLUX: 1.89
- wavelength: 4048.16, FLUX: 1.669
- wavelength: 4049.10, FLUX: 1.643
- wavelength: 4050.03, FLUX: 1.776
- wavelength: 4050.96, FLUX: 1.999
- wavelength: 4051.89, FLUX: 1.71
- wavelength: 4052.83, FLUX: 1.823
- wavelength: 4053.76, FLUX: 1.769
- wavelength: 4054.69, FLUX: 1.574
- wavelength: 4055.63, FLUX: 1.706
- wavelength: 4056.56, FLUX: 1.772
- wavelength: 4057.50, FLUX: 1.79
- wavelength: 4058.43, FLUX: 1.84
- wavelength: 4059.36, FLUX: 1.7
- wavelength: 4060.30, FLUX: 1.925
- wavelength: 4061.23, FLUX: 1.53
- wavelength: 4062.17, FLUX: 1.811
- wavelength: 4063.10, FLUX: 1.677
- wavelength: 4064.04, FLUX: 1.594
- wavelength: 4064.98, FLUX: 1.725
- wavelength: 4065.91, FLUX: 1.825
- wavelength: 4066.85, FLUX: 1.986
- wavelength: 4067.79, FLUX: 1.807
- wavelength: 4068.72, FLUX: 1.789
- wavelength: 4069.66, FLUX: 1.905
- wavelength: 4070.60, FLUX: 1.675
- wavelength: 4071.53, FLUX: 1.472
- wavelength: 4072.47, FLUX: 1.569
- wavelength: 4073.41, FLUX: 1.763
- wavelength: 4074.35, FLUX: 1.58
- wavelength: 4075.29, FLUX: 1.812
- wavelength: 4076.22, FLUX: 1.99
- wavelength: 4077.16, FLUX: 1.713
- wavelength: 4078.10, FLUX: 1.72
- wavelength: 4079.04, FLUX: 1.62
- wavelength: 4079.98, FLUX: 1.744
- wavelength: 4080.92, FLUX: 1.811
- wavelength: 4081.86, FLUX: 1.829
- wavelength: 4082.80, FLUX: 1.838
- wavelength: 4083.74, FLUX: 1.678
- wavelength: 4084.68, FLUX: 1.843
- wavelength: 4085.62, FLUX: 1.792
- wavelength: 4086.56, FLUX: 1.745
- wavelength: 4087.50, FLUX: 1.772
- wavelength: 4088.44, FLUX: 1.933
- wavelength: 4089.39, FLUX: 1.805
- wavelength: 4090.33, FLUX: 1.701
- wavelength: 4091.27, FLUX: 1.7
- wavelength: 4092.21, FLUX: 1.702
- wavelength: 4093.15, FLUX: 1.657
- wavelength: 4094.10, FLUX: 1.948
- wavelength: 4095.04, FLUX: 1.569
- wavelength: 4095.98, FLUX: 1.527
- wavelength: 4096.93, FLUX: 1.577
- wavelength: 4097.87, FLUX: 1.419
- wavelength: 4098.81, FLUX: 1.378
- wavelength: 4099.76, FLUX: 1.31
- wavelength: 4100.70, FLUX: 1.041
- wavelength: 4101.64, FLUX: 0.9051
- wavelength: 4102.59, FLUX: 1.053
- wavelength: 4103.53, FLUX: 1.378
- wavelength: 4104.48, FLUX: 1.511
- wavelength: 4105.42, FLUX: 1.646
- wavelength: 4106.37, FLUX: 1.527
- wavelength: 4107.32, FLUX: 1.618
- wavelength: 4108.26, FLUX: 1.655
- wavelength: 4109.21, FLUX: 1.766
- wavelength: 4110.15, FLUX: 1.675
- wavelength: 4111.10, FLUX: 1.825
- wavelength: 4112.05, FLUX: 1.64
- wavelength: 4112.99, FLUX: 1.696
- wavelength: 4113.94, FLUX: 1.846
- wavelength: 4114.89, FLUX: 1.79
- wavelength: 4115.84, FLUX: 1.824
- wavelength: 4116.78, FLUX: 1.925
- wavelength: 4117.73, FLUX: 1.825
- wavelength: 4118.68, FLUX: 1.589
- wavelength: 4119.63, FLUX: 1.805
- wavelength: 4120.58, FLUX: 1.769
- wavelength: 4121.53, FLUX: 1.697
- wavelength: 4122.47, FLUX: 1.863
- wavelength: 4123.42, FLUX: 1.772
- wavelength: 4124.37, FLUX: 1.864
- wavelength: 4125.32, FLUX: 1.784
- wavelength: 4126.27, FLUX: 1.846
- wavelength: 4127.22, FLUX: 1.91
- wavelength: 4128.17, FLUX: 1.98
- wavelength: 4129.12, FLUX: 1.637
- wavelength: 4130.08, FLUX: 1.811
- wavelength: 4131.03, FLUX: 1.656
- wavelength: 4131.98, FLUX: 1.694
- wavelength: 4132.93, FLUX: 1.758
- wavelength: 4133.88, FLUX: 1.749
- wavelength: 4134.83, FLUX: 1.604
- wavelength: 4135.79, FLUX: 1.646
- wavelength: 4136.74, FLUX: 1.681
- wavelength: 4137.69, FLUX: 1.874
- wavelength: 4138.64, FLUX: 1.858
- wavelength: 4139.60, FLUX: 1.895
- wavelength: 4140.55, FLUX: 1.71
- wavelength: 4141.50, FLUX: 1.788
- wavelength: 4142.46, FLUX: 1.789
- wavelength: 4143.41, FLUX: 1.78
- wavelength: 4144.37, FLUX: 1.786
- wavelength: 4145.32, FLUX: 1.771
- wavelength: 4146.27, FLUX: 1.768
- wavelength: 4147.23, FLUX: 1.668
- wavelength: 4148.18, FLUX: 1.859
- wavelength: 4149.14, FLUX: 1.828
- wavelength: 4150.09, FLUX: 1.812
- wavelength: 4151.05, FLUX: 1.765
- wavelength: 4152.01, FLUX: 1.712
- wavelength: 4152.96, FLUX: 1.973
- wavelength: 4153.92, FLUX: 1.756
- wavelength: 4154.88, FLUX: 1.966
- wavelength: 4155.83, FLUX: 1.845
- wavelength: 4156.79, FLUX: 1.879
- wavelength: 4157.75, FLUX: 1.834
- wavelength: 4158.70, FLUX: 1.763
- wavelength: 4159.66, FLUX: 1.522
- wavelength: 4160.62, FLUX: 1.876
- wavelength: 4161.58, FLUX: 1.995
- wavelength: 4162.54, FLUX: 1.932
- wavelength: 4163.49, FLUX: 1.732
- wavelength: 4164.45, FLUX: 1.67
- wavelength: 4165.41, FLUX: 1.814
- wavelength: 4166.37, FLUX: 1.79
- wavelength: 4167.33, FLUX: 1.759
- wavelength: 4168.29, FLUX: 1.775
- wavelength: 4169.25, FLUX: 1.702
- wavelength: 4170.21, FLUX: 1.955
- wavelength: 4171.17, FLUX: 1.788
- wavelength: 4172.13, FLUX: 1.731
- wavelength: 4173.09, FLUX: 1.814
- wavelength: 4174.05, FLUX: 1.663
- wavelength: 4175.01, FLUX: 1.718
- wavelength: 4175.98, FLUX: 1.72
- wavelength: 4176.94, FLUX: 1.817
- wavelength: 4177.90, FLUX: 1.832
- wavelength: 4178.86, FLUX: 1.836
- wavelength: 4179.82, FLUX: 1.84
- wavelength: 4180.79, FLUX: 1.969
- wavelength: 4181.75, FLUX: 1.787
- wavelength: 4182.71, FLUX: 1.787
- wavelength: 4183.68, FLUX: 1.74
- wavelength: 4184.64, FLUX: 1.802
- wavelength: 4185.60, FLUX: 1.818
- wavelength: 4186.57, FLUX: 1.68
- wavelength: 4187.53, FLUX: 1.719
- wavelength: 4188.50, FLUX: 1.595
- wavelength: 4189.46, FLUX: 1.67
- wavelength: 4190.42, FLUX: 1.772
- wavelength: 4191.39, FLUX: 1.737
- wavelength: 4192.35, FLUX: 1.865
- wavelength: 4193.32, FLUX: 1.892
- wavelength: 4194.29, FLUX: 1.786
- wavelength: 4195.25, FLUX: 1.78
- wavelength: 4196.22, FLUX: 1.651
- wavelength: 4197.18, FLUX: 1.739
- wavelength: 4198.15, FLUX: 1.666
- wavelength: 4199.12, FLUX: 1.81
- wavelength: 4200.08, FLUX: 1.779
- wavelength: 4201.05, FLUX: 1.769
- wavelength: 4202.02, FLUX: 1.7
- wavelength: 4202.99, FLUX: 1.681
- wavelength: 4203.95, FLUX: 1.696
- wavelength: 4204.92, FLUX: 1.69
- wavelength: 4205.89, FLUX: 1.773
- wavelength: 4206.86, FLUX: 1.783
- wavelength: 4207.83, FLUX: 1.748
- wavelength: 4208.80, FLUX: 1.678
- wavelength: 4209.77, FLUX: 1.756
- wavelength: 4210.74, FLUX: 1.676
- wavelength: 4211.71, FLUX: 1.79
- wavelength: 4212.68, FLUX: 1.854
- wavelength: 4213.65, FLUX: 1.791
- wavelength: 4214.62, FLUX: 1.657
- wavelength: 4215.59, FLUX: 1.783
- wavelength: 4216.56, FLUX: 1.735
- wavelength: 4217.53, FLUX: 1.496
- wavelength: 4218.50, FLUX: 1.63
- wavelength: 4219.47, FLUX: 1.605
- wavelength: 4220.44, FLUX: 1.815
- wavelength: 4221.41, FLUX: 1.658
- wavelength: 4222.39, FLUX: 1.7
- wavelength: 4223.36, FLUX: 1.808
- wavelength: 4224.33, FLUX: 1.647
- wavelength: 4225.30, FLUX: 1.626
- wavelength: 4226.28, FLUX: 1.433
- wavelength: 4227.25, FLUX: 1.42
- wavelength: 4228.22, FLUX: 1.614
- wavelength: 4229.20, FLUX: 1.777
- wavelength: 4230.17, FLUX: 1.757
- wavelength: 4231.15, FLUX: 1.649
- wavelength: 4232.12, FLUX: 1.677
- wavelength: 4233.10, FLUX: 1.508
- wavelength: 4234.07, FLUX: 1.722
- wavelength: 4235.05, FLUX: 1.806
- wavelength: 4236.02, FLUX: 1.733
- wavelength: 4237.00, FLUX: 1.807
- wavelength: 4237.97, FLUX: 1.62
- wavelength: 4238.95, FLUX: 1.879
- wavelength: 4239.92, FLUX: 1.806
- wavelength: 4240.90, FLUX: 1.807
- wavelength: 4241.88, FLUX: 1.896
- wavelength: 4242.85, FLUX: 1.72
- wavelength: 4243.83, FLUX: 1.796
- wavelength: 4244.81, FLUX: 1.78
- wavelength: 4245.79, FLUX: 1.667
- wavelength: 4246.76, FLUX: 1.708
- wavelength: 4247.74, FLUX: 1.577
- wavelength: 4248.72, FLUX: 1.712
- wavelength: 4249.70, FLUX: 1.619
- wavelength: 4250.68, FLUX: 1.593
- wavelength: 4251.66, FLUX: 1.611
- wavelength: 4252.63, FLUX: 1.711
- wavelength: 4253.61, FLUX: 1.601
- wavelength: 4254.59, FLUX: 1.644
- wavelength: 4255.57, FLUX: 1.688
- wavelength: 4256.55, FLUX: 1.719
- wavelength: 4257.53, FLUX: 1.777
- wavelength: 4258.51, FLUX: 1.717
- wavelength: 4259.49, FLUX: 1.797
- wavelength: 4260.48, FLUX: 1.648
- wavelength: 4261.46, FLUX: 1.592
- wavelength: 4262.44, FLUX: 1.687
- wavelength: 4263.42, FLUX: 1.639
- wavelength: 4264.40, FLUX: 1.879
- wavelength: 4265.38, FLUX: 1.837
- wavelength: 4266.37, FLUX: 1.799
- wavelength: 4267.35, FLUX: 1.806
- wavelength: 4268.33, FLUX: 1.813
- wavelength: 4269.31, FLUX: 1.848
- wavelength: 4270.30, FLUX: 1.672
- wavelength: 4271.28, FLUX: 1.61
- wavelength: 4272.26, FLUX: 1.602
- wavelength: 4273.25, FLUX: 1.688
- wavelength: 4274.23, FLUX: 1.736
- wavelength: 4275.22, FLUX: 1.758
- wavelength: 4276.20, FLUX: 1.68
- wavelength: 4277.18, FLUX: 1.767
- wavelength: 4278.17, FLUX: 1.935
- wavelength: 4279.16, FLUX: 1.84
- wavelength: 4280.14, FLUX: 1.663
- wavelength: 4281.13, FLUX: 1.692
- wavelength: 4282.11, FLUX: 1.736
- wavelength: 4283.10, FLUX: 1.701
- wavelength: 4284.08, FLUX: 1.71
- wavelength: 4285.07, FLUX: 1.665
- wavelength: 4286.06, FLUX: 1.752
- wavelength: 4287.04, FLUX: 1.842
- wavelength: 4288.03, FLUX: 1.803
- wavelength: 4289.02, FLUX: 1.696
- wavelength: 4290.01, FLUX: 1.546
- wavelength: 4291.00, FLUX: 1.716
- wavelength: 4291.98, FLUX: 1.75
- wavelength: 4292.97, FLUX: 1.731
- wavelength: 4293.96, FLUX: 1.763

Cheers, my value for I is -0.004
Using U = -0.08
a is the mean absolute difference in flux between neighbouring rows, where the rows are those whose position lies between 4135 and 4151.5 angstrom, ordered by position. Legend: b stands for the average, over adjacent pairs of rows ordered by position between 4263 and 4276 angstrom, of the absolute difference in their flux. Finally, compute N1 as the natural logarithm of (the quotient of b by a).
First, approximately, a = 0.060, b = 0.06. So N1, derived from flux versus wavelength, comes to 0.1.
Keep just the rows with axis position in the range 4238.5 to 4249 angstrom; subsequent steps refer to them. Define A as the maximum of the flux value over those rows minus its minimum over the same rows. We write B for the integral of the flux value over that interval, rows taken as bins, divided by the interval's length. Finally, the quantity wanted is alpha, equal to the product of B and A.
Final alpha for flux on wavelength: 0.6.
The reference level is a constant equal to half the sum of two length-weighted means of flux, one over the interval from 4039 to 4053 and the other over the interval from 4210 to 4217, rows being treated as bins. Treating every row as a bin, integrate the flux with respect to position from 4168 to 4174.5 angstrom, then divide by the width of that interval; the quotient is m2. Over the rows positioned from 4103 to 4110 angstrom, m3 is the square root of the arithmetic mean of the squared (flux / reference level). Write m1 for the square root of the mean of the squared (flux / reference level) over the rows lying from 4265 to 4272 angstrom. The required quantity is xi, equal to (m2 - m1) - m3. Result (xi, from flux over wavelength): -0.141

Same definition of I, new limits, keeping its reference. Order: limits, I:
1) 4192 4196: -0.006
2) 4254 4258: 0.002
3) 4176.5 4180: -0.008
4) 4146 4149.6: -0.005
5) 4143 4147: -0.009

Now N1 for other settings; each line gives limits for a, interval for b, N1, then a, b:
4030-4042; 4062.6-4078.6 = 0.5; 0.095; 0.15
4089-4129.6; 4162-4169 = -0.4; 0.122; 0.08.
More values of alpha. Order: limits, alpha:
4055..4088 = 0.9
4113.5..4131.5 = 0.7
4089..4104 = 1.5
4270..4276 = 0.3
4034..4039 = 0.6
